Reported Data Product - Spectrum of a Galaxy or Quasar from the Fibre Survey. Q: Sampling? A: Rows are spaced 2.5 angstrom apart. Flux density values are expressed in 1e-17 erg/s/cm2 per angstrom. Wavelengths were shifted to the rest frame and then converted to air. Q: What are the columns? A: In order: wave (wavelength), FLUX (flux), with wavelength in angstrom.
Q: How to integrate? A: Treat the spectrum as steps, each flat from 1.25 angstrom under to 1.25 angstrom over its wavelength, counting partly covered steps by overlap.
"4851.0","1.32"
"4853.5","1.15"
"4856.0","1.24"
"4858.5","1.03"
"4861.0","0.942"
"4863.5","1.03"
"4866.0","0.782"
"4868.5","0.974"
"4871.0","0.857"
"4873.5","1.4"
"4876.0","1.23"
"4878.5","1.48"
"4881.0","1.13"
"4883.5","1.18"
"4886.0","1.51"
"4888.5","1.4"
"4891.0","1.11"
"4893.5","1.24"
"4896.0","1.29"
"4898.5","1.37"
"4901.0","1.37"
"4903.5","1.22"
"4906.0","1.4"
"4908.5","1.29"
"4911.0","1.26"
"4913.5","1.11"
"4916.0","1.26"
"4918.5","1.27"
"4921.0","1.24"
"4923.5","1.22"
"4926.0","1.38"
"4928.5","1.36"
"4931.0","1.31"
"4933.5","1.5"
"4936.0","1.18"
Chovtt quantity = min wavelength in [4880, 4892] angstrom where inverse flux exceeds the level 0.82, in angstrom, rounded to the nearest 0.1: 4881.0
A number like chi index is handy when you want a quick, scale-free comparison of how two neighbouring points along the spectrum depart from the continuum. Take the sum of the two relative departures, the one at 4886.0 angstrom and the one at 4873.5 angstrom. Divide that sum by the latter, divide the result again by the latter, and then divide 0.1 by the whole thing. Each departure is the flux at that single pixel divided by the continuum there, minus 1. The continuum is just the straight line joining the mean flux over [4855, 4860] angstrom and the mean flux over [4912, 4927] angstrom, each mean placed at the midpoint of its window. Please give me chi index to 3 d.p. 0.009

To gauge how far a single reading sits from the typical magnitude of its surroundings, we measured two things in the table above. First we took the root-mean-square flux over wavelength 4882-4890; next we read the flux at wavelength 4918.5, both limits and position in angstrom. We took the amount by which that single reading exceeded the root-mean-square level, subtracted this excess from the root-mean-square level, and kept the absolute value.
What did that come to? 1.5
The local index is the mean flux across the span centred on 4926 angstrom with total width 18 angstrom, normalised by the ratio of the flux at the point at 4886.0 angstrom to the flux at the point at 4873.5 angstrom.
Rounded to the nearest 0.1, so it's 1.2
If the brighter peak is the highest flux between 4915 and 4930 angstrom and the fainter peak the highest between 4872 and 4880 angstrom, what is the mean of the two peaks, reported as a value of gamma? 1.43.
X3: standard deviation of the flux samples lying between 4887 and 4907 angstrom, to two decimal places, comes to 0.10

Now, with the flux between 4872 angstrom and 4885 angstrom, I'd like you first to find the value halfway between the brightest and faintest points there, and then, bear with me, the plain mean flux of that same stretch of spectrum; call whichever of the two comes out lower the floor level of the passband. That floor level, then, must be 1.28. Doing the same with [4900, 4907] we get 1.31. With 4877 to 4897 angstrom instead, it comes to 1.29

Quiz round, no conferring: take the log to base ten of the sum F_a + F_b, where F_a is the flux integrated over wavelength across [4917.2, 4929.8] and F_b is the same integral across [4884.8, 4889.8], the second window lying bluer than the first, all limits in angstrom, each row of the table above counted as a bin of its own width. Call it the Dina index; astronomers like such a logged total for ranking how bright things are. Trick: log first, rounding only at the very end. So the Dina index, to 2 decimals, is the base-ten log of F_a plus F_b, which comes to 1.37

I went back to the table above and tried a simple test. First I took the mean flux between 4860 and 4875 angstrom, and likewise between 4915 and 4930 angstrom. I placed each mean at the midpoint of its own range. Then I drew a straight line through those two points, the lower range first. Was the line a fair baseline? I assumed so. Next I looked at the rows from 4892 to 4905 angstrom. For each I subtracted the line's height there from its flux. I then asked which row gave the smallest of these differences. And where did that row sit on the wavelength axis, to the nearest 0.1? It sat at 4903.5 angstrom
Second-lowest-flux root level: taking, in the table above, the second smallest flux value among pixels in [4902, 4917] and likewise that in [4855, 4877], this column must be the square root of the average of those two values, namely 1.02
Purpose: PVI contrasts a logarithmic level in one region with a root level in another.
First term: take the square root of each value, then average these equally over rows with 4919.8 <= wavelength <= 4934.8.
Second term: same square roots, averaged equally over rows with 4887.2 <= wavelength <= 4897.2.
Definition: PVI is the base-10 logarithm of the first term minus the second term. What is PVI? -1.06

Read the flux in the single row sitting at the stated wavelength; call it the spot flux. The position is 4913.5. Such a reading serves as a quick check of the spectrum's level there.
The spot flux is 1.11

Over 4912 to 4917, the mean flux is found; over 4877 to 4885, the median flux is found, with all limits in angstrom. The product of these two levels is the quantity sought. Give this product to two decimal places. 1.40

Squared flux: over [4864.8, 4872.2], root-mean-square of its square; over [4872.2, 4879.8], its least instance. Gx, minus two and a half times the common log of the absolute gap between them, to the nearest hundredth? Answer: 0.33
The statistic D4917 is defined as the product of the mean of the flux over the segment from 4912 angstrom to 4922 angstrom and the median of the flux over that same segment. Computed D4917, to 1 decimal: 1.5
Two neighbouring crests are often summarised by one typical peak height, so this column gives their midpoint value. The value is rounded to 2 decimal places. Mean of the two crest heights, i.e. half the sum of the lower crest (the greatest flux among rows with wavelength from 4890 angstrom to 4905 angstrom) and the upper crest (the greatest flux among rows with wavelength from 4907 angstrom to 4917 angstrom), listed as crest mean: 1.33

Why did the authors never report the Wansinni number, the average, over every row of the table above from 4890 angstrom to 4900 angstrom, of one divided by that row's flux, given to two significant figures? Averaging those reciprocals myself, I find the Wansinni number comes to 0.80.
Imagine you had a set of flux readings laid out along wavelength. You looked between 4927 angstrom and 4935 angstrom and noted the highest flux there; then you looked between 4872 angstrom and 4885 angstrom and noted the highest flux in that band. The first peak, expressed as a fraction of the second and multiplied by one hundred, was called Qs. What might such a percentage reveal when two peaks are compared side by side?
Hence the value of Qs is 101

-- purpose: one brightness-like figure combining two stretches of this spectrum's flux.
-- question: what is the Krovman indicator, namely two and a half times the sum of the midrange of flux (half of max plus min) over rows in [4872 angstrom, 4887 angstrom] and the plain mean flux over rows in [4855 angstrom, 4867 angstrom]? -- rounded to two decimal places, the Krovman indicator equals 5.81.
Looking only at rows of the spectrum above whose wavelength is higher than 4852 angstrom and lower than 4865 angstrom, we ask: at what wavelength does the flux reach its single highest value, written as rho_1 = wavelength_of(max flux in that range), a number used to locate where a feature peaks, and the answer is 4856.0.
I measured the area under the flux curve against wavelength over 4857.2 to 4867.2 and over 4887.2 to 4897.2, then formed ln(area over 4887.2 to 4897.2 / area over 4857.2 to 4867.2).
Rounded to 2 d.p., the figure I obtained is 0.29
